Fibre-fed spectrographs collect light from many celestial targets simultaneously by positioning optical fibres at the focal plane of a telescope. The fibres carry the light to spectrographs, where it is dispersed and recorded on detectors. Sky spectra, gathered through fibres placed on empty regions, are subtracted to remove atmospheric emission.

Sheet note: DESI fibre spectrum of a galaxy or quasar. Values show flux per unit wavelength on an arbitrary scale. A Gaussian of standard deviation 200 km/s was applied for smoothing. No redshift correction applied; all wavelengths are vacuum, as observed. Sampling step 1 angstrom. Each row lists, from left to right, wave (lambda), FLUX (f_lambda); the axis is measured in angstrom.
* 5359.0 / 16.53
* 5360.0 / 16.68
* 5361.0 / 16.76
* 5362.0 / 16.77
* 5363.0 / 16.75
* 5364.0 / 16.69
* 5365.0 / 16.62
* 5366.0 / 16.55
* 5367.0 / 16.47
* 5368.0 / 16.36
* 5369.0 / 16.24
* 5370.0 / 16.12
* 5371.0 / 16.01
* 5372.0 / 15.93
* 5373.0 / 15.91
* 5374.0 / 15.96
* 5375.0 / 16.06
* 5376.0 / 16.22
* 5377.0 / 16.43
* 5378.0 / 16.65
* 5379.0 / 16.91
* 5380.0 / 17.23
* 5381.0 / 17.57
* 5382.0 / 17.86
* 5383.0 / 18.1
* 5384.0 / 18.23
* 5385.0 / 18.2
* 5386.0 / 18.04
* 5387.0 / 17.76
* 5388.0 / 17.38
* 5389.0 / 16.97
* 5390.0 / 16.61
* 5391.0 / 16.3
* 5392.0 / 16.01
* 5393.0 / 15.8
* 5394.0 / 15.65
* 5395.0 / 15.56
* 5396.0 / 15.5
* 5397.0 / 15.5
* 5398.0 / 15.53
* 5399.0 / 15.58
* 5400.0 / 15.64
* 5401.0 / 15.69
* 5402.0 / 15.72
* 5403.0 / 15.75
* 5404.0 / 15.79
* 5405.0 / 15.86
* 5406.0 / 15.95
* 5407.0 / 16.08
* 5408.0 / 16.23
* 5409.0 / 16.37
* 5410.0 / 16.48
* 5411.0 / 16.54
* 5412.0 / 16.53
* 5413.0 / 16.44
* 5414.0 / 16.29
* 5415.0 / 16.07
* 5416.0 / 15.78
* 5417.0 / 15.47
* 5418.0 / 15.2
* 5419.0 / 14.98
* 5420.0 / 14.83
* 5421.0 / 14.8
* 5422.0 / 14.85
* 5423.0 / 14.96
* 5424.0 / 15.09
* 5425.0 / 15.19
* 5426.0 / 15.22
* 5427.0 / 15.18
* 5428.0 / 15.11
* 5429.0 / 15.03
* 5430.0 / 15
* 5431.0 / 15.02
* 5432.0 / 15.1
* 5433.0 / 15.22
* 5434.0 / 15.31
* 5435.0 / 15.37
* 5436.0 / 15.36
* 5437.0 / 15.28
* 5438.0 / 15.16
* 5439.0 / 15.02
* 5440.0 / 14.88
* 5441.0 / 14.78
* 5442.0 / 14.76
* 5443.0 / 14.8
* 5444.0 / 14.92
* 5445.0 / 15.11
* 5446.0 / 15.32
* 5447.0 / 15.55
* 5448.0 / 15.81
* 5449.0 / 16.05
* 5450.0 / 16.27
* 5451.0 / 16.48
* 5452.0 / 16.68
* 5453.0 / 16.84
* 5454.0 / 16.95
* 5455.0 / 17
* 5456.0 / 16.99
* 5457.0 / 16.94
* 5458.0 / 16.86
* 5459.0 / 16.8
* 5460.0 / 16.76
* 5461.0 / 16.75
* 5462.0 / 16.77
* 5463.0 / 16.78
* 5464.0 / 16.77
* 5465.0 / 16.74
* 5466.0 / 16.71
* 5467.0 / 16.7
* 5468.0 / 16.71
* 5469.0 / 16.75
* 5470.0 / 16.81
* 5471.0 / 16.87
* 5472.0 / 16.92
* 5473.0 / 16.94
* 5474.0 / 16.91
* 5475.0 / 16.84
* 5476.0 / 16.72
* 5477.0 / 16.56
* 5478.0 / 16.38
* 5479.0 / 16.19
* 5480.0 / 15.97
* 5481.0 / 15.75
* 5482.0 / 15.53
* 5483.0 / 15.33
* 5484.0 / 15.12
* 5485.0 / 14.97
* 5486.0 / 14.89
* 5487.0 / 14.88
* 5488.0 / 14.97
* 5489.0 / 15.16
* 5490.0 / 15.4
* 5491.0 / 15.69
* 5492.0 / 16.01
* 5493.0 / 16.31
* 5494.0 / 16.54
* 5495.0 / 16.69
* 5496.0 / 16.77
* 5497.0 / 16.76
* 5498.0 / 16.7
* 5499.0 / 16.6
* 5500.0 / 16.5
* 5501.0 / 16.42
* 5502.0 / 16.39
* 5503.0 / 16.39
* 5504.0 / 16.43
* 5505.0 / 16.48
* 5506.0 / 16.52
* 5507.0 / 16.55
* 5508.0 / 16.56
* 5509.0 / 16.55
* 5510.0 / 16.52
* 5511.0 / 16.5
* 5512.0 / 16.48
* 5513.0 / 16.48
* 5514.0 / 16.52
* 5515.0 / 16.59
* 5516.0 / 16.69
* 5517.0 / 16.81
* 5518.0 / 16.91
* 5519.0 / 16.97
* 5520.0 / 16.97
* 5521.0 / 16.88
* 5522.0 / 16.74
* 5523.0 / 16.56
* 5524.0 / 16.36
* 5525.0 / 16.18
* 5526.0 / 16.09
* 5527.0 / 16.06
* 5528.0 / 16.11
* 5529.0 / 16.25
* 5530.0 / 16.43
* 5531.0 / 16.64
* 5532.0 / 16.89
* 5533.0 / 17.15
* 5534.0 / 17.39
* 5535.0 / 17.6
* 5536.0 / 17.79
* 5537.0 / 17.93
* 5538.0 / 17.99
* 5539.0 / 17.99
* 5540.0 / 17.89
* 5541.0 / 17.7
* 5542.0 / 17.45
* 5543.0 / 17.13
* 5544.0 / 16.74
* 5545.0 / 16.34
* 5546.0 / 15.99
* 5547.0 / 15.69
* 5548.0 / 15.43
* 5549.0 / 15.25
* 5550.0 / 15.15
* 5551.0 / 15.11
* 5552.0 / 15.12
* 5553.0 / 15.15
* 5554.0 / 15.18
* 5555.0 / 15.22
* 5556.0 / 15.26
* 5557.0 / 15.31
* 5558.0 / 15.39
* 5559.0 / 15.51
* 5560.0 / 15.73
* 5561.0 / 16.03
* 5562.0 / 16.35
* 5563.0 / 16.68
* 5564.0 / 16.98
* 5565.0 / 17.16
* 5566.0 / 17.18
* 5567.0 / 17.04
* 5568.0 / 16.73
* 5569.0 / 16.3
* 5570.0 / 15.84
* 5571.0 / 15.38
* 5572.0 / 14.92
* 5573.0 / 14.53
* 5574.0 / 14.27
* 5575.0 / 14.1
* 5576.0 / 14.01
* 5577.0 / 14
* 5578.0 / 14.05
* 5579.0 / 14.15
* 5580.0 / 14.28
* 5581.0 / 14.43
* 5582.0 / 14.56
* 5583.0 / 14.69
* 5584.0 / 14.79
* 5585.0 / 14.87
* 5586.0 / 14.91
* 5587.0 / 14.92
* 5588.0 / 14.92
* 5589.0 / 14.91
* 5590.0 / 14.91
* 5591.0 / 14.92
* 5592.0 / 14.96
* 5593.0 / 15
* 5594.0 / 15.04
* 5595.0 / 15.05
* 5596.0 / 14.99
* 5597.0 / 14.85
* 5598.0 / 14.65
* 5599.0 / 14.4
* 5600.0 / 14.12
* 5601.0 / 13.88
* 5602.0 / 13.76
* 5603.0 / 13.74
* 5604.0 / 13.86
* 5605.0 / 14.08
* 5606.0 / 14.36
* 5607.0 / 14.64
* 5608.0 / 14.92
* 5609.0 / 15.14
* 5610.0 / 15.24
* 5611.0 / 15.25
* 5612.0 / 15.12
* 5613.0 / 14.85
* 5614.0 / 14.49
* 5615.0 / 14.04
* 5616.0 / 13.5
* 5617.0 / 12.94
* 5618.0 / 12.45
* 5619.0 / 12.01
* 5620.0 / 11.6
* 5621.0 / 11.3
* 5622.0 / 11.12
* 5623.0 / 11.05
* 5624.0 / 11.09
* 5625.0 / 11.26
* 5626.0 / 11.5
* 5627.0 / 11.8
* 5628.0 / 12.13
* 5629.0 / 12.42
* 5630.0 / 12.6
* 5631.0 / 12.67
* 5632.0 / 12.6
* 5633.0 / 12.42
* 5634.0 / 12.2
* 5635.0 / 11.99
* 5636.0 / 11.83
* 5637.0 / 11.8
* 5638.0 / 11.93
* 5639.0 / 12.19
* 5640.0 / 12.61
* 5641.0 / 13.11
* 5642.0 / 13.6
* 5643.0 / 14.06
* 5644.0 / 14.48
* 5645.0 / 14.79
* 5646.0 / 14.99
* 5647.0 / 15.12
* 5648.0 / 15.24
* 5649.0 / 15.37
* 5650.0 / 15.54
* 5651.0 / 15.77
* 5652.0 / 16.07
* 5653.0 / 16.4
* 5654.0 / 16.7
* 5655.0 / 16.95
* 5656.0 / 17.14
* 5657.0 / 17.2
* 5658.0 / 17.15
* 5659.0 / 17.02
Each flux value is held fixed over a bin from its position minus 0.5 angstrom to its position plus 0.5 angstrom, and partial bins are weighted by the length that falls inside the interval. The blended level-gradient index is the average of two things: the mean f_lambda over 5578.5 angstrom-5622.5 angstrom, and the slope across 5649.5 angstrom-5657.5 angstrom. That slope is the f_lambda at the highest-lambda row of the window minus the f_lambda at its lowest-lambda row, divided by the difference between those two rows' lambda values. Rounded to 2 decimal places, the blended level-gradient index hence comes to 7.24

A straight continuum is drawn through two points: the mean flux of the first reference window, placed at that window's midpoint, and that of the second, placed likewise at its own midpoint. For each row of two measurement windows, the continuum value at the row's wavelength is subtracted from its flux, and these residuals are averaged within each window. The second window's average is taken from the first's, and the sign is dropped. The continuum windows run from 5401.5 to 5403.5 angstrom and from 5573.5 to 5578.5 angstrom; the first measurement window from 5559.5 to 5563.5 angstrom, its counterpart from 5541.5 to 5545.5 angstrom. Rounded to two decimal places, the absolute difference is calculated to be 0.55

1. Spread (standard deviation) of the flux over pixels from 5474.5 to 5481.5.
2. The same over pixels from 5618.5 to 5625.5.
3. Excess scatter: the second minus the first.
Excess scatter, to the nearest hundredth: -0.05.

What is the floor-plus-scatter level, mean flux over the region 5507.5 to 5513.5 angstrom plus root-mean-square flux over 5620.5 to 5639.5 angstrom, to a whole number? 28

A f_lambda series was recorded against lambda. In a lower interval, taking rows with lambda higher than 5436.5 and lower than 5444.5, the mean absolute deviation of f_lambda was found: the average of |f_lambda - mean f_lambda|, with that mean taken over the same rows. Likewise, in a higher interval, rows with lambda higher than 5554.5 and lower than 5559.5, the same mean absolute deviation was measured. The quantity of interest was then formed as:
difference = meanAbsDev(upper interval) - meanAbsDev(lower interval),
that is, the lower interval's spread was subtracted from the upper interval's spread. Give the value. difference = -0.1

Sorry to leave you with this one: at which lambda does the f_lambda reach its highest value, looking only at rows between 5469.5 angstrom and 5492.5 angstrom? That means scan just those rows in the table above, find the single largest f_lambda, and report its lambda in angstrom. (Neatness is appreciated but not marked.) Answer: 5473.0 angstrom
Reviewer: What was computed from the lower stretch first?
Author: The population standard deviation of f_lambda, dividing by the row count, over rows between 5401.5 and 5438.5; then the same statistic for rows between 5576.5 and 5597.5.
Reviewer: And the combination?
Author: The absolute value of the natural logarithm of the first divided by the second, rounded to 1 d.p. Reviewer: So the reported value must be 0.5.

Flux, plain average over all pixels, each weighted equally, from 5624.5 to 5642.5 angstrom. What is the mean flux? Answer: 12.3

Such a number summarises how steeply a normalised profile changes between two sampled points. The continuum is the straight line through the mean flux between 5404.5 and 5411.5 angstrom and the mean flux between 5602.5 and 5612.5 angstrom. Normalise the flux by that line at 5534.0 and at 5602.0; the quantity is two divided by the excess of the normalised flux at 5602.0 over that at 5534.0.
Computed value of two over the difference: -10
